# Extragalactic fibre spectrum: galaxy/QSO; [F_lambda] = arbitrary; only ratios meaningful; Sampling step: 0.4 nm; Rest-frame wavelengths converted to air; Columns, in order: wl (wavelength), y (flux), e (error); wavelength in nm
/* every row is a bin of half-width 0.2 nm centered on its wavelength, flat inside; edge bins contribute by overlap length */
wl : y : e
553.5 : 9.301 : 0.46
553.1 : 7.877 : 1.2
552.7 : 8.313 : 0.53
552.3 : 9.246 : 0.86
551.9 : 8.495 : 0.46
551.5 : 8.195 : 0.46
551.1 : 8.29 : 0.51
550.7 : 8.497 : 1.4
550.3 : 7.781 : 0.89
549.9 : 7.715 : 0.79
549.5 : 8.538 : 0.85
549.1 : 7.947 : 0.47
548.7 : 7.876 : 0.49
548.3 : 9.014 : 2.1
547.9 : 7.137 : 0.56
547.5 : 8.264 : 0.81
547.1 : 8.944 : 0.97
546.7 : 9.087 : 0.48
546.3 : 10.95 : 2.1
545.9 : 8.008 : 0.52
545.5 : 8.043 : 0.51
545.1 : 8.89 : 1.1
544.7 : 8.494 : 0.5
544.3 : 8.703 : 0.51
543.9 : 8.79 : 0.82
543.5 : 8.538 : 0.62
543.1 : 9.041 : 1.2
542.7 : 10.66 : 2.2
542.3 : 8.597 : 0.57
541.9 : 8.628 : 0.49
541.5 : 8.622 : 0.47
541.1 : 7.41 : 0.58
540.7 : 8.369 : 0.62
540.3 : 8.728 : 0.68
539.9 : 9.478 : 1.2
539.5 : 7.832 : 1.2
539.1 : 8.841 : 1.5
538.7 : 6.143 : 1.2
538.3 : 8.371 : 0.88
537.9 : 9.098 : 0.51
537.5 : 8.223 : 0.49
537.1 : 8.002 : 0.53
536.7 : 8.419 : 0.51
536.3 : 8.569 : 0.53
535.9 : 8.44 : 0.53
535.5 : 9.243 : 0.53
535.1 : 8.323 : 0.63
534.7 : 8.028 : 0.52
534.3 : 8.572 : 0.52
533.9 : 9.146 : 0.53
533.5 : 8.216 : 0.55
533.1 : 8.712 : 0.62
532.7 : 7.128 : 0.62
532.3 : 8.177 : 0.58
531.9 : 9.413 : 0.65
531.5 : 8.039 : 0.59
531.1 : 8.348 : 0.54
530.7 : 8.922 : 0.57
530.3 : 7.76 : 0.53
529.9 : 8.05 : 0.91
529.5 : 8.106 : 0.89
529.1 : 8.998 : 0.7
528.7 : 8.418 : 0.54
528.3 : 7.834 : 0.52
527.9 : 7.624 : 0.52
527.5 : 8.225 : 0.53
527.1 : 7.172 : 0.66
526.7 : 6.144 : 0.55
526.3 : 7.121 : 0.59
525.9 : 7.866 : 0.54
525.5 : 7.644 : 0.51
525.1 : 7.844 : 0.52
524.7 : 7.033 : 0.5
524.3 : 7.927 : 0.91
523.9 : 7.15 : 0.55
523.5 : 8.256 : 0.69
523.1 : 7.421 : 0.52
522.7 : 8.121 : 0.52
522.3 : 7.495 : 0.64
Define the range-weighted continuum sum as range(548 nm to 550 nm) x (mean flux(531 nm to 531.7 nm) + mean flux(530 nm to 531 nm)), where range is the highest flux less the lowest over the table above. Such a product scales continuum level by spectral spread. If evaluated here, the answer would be 21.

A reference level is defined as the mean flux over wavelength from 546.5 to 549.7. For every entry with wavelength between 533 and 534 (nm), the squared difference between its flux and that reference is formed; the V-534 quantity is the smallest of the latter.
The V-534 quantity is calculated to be 0.018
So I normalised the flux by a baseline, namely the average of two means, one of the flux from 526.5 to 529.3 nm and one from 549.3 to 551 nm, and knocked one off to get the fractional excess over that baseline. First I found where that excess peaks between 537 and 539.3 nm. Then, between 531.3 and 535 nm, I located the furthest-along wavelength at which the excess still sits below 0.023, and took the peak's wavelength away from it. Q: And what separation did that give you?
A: -3.20 nm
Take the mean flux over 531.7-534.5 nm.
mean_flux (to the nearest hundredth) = 8.48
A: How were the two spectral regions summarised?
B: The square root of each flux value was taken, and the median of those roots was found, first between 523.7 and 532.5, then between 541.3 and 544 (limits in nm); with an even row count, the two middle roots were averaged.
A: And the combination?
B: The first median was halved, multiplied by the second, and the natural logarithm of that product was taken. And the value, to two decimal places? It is 1.42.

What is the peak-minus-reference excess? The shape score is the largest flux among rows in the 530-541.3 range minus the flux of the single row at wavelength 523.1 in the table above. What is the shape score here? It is 2.06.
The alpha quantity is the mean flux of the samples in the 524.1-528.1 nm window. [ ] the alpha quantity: 7.5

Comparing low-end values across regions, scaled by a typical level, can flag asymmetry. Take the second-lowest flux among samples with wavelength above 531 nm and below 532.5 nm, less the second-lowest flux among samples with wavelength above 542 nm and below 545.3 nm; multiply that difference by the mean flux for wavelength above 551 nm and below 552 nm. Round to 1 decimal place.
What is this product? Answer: -3.0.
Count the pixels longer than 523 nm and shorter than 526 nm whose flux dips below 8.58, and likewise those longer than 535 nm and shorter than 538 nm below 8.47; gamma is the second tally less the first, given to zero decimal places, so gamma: -3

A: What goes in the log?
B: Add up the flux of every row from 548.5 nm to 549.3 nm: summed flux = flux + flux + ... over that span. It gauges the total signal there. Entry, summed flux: 15.8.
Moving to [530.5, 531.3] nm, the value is 17.3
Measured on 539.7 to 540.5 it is 18.2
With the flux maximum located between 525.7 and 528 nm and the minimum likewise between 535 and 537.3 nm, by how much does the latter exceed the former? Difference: -0.2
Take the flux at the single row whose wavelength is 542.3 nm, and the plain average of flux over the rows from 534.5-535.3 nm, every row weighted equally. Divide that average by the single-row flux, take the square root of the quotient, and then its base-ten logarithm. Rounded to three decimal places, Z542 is -0.011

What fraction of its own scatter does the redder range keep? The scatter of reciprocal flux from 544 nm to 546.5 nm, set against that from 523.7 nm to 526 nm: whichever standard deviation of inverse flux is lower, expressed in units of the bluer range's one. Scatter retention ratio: 1.00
